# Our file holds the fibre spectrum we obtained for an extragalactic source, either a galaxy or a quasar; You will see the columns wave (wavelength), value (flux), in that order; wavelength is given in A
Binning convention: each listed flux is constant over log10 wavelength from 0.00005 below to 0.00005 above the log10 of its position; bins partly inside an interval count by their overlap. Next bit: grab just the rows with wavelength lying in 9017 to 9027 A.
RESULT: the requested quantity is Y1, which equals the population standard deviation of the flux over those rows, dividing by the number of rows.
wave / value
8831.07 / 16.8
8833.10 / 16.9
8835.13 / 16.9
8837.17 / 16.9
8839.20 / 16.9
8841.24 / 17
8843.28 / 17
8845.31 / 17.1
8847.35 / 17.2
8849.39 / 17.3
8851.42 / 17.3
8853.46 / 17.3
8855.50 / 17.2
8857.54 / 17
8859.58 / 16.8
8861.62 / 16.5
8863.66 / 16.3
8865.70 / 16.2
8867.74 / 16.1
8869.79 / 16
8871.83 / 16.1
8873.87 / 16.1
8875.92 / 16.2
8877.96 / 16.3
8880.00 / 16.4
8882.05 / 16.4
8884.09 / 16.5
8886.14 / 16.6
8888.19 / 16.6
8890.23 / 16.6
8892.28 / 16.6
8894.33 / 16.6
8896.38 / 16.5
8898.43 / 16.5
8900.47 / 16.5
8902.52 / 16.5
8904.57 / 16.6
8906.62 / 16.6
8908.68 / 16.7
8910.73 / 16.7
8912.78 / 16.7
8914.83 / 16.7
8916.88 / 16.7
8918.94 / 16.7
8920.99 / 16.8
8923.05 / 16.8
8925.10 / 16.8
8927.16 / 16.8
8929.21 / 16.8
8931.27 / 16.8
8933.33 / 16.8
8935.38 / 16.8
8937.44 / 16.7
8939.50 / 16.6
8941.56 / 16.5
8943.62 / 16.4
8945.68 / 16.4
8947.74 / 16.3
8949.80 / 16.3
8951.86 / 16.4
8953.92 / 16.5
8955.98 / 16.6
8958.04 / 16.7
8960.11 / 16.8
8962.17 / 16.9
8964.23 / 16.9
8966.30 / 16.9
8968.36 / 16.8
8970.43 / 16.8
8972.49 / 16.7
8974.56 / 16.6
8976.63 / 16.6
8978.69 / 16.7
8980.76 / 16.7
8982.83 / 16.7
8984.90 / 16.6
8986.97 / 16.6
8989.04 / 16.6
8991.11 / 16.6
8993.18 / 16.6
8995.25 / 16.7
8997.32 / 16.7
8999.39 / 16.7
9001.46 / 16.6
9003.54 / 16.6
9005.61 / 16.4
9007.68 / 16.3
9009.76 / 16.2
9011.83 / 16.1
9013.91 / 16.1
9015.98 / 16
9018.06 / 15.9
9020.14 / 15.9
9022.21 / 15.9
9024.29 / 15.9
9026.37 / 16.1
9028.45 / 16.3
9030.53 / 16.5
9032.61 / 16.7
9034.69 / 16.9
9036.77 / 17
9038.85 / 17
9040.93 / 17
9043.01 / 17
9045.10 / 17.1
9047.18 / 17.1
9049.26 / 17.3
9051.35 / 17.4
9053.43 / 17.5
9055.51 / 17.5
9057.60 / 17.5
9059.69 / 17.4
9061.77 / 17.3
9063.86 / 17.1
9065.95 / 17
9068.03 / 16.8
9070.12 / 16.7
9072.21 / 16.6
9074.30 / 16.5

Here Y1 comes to 0.080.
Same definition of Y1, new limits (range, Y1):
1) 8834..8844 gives 0.049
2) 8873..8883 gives 0.117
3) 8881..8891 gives 0.080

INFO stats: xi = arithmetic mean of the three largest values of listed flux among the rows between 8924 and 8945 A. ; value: 16.8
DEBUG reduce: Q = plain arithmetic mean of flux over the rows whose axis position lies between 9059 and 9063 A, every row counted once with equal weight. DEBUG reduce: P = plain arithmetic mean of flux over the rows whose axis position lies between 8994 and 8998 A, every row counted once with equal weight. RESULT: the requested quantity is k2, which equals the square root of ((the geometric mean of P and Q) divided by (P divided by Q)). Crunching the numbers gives 4.21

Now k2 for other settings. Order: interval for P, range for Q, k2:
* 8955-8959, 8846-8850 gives 4.19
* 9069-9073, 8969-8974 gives 4.10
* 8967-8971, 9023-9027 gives 3.95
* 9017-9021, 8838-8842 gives 4.18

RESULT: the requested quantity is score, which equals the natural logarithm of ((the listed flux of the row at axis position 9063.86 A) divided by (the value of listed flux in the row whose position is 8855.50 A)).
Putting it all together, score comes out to -0.006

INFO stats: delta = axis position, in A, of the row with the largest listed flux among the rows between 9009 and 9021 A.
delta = 9009.76 A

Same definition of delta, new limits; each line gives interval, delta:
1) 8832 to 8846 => 8845.31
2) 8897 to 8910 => 8908.68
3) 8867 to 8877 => 8875.92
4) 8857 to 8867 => 8857.54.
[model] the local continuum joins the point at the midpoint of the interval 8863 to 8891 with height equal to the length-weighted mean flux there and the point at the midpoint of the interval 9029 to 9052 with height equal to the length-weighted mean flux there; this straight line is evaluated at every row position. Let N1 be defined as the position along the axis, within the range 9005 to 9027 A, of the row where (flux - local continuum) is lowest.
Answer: 9024.29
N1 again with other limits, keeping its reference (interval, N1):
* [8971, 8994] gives 8993.18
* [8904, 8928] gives 8906.62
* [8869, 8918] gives 8869.79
